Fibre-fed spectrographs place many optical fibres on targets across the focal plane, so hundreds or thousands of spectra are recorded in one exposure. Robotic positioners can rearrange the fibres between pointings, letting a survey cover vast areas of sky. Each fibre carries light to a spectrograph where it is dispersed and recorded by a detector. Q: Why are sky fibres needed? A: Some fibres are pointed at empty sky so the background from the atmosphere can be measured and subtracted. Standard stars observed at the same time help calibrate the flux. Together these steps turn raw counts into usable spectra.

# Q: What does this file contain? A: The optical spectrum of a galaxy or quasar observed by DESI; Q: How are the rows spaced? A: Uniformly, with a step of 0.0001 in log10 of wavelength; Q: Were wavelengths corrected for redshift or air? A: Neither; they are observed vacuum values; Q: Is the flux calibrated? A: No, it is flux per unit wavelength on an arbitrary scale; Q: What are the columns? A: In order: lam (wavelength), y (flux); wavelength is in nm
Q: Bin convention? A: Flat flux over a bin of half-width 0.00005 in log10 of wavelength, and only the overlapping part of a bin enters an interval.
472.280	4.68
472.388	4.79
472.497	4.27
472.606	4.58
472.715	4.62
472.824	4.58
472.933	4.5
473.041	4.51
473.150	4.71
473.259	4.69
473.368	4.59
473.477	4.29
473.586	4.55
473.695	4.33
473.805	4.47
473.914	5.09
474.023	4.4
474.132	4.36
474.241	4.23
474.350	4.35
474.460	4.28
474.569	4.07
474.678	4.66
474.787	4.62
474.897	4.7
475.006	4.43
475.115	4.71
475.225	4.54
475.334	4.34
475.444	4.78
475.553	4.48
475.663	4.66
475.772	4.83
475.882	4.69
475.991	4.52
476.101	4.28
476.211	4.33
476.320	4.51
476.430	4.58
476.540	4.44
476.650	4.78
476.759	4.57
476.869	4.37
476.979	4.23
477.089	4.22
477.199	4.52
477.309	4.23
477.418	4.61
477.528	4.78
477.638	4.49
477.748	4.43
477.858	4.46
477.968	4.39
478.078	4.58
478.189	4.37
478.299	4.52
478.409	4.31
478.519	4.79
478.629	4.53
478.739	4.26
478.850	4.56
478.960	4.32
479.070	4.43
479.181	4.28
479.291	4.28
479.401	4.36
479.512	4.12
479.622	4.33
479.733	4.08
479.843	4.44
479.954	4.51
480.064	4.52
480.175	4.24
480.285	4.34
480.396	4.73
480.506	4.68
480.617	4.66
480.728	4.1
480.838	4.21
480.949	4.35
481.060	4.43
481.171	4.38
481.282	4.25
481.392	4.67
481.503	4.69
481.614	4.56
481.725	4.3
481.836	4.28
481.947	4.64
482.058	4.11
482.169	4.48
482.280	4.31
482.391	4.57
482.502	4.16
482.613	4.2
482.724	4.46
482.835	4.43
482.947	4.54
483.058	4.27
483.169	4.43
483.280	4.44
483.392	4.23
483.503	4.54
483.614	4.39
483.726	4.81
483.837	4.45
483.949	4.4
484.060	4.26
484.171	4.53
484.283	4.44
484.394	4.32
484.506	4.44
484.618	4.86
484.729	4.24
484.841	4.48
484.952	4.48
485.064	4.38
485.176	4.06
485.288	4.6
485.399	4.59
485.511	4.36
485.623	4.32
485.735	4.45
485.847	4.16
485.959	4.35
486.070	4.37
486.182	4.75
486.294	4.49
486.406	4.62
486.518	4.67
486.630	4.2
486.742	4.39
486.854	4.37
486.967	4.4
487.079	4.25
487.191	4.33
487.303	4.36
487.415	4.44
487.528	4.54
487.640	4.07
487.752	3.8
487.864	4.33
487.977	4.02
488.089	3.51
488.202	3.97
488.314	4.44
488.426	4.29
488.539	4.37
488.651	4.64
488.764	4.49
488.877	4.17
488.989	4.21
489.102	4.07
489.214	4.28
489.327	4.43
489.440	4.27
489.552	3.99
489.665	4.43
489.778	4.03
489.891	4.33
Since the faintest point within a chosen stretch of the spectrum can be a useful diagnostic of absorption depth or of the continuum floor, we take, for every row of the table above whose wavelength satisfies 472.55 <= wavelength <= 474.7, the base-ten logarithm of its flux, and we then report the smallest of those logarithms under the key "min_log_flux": 0.610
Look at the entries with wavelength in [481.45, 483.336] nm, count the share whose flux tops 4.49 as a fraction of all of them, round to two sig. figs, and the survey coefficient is 0.29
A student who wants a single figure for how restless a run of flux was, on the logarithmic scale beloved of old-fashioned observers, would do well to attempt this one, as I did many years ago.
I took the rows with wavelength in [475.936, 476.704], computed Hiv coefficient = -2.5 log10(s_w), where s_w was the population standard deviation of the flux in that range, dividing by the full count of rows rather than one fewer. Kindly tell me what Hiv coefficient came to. 2.0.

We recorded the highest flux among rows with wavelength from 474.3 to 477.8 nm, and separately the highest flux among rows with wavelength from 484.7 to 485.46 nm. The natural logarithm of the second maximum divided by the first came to -0.05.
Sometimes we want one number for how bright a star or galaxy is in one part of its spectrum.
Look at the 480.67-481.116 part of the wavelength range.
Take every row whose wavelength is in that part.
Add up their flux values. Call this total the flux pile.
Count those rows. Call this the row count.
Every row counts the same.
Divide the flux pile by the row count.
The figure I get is 4.27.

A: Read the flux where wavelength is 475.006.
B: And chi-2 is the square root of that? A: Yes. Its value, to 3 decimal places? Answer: 2.105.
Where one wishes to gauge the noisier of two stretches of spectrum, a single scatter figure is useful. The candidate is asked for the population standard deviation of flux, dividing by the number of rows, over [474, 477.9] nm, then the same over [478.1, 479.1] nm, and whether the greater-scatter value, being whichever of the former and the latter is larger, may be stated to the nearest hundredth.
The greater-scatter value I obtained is 0.19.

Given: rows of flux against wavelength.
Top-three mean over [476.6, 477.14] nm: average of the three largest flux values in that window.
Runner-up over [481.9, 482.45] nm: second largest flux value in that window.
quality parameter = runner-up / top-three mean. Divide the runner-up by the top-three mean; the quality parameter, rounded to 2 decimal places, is 1.00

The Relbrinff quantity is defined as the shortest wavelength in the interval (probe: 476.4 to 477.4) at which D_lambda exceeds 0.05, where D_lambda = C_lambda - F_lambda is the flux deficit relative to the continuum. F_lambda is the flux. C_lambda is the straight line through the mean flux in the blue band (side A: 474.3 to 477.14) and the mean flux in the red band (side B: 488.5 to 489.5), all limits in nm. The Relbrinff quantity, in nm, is 476.869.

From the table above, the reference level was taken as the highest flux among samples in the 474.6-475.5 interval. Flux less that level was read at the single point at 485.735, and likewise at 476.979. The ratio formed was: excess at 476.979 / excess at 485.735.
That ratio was 1.67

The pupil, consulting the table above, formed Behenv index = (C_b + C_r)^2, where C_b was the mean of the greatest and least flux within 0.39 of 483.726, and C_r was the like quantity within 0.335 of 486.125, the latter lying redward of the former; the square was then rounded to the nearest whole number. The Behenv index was 81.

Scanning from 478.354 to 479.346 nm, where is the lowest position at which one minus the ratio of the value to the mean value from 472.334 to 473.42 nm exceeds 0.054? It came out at 478.409 nm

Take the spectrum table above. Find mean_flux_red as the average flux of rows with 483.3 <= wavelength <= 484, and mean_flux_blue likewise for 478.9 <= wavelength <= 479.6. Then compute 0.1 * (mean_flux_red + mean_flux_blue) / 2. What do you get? 0.438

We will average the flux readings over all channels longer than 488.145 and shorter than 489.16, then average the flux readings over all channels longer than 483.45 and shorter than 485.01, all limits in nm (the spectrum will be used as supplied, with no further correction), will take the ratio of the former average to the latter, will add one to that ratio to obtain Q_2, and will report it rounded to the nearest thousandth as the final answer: 1.960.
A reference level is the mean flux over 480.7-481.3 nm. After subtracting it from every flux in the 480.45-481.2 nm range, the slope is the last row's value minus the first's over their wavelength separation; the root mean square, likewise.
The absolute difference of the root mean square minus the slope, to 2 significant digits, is 0.68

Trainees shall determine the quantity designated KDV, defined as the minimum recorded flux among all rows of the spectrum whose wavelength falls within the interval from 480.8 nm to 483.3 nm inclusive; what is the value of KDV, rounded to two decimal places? 4.11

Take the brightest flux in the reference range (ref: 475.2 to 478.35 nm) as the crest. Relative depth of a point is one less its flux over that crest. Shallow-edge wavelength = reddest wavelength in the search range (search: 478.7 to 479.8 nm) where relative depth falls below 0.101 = 479.401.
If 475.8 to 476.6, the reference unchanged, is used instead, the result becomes 476.540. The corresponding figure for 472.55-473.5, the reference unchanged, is 473.368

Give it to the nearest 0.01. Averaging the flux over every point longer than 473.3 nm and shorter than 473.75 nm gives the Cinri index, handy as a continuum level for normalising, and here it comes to 4.44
